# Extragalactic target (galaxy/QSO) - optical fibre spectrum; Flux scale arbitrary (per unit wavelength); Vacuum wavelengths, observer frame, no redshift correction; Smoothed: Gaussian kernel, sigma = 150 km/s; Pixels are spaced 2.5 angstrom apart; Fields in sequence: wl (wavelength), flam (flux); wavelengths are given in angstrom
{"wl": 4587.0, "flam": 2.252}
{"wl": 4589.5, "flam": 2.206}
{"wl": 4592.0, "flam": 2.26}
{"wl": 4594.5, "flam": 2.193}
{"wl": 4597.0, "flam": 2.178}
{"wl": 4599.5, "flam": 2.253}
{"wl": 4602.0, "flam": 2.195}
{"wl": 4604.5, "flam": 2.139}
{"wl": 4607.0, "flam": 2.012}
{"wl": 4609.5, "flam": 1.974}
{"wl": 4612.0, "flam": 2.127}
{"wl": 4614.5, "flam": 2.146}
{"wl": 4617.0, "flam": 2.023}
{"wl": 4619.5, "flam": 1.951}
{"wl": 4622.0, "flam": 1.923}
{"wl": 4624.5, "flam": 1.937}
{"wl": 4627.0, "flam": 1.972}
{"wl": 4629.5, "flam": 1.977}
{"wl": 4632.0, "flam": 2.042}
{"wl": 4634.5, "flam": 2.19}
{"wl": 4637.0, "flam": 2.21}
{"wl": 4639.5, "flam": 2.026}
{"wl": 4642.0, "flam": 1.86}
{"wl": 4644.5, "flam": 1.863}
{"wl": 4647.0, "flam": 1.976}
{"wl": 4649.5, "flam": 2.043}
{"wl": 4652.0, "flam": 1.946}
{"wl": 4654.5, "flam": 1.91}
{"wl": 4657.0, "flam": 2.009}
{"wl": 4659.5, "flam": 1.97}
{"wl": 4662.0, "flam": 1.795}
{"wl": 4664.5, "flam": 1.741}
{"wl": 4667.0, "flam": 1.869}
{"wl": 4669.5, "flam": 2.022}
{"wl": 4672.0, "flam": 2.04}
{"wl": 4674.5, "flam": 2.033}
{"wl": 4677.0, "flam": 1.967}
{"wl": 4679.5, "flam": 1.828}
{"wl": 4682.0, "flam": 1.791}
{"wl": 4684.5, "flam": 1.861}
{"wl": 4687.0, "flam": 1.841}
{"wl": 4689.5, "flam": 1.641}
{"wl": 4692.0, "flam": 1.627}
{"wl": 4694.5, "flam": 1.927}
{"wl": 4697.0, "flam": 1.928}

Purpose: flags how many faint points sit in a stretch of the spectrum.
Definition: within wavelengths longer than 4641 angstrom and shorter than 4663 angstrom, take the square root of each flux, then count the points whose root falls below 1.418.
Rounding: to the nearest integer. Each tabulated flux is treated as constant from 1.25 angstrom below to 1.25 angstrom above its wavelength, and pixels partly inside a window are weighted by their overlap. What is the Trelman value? 8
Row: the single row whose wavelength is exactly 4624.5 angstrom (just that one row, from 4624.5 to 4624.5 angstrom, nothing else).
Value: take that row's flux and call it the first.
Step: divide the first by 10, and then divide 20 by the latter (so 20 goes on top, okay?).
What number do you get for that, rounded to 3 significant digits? 103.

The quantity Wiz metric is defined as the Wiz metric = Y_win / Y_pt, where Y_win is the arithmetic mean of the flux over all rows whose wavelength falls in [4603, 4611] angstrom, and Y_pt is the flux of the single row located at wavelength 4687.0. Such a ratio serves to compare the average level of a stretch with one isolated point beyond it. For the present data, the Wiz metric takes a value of 1.11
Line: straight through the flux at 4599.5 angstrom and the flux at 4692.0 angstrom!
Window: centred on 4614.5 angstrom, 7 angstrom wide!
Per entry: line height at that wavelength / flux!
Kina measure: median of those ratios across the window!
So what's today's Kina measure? 1.02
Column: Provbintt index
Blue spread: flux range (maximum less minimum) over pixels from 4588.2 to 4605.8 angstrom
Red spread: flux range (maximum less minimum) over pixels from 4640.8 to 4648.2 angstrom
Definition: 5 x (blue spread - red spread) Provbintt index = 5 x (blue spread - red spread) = 0.0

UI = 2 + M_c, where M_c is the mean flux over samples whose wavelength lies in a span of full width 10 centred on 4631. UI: 4.05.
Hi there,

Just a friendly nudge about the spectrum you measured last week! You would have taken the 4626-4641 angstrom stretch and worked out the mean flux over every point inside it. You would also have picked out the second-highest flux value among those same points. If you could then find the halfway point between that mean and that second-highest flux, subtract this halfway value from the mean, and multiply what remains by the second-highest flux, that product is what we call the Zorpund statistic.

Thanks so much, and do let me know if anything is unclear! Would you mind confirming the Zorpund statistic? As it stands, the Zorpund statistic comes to -0.13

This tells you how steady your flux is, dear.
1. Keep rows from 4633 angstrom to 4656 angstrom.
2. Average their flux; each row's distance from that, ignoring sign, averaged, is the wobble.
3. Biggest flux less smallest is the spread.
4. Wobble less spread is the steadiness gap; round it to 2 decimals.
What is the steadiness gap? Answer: -0.25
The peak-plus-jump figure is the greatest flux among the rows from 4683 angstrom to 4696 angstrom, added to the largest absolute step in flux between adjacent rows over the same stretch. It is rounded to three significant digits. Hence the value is 2.23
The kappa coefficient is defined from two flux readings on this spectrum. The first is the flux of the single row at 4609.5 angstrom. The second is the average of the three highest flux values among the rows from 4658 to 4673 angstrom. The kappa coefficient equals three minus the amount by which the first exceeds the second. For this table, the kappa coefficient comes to 3.0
